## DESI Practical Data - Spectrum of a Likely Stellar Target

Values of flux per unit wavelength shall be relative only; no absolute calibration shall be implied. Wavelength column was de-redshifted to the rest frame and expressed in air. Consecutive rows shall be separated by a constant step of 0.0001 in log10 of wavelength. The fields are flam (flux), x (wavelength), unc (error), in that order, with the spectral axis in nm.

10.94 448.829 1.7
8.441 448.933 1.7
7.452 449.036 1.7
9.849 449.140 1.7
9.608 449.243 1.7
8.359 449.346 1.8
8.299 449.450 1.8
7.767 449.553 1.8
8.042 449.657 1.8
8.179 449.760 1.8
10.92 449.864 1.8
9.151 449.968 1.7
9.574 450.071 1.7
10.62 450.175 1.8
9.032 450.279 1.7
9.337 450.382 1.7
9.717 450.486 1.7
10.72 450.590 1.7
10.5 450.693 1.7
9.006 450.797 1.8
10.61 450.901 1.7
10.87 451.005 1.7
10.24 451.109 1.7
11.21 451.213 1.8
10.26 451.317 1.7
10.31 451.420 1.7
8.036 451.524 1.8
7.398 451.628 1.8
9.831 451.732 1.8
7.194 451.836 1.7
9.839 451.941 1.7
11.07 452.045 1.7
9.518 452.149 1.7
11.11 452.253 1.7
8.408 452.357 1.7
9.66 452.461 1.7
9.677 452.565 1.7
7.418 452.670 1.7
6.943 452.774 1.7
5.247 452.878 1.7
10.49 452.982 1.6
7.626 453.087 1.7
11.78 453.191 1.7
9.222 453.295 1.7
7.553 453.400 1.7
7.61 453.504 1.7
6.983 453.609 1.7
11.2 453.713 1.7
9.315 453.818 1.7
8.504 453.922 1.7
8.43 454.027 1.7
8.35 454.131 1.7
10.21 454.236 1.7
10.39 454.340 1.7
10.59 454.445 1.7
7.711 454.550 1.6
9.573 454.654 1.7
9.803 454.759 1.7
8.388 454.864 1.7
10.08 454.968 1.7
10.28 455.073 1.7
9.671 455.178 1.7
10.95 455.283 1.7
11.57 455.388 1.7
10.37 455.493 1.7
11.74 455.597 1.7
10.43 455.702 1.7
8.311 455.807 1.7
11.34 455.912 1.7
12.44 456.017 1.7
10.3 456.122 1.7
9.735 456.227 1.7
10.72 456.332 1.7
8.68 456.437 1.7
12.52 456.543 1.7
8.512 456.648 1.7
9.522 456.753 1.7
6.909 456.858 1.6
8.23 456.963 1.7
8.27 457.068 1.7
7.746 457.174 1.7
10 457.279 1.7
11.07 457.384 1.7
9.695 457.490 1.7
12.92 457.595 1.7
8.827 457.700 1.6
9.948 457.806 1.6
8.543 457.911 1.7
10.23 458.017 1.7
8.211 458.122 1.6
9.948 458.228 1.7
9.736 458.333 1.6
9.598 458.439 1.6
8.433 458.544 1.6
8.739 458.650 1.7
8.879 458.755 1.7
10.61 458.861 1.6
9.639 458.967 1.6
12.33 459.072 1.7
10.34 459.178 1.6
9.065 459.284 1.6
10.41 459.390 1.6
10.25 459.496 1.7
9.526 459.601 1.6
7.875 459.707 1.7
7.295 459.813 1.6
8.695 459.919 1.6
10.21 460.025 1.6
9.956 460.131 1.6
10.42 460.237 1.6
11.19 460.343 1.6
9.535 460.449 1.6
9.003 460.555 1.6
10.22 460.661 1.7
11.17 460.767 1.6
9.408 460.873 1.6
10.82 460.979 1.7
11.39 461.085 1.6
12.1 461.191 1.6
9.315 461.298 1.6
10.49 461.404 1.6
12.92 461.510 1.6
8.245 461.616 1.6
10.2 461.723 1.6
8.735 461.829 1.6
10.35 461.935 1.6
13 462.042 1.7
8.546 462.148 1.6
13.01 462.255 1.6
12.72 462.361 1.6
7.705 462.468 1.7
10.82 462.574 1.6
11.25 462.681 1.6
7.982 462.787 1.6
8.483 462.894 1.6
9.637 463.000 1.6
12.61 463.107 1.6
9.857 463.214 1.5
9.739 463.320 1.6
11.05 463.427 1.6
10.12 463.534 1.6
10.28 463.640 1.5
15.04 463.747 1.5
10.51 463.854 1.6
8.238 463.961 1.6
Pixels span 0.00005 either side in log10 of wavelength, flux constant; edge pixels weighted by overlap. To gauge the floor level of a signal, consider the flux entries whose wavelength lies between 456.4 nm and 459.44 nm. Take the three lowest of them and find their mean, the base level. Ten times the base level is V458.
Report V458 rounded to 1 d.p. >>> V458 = 76.2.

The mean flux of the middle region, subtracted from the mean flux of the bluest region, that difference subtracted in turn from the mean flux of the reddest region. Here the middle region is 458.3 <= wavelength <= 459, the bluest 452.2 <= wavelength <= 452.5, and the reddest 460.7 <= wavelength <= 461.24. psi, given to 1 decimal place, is 10.6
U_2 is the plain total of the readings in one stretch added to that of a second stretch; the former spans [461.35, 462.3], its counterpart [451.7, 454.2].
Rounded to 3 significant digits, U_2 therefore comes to 308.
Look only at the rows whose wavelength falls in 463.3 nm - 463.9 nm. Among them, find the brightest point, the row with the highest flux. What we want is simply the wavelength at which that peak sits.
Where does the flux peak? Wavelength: 463.747 nm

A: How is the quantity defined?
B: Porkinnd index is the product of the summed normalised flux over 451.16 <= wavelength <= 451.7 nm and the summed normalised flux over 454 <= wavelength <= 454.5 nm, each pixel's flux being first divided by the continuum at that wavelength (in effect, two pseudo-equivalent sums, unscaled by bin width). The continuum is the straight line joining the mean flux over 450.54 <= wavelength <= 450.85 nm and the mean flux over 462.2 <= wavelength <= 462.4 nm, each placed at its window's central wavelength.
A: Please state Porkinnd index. 20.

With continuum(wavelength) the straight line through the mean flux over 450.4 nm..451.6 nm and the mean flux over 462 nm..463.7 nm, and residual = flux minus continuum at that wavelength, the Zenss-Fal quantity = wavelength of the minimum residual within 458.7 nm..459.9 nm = 459.813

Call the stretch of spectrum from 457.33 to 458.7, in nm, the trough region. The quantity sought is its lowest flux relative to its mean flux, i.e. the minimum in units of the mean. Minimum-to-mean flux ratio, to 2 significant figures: 0.85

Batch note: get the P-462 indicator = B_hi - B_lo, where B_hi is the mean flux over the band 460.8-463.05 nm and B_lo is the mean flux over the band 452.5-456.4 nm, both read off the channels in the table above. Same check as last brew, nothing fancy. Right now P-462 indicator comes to 0.9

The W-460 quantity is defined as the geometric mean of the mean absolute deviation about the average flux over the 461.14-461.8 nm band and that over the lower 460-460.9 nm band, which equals 0.87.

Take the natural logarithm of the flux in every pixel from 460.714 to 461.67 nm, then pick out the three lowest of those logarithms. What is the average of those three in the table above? 2.19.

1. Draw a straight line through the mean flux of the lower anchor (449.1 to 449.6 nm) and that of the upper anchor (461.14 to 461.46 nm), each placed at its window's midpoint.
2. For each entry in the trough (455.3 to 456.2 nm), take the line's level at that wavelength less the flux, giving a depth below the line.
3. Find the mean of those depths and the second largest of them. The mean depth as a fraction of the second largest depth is 2.2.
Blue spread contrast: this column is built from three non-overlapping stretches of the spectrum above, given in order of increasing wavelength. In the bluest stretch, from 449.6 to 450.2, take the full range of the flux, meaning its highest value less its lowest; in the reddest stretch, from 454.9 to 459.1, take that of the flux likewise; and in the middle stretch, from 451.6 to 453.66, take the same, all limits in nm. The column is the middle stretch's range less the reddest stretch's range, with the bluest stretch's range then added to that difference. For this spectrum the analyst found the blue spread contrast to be 3.4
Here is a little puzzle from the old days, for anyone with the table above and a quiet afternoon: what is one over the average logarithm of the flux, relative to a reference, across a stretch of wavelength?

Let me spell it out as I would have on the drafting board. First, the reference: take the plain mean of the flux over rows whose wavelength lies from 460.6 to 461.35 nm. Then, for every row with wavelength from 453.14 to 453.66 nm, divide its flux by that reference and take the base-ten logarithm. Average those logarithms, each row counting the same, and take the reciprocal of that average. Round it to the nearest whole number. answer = -10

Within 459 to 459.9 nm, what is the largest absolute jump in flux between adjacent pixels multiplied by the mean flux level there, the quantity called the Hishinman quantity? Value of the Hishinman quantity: 19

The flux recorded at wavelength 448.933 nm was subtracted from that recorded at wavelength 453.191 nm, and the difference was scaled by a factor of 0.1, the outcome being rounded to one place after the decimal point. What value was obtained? 0.3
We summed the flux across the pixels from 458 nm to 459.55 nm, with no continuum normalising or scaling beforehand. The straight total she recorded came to 146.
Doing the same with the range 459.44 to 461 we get 146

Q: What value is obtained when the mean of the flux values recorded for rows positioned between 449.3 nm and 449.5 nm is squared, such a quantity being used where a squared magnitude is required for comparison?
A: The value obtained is 69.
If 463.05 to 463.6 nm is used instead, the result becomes 114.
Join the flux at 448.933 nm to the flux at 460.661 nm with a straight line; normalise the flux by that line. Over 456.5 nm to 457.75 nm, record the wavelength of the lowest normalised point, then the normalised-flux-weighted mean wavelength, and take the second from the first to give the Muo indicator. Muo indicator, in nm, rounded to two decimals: -0.27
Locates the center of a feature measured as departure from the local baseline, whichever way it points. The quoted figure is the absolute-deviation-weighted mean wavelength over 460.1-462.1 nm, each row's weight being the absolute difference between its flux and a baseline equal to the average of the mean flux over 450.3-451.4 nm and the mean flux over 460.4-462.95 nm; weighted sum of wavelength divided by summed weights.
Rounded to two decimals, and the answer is 461.28 nm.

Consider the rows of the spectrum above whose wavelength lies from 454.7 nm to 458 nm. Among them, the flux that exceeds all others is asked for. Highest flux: 12.92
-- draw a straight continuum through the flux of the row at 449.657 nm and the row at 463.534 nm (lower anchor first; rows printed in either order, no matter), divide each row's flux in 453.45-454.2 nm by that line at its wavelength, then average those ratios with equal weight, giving 1.00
